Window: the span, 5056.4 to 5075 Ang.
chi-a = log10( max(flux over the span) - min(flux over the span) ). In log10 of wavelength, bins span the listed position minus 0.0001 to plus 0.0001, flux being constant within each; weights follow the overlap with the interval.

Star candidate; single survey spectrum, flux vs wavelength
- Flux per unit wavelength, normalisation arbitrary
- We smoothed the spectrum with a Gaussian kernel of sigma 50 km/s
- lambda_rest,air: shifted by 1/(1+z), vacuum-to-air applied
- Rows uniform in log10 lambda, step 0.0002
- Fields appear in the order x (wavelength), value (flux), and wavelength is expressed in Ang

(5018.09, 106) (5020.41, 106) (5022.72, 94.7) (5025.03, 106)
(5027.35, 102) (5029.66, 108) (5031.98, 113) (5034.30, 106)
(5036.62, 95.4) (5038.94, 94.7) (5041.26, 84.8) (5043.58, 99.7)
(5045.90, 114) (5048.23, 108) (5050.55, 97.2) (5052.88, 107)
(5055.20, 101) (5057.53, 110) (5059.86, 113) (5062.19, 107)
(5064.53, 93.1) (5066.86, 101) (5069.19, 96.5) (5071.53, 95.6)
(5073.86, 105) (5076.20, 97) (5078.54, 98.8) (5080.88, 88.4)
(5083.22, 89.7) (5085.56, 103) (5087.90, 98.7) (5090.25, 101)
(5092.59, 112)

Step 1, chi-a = 1.30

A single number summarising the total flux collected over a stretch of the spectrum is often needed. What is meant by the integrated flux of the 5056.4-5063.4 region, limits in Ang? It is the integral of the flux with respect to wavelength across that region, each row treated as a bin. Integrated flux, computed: 769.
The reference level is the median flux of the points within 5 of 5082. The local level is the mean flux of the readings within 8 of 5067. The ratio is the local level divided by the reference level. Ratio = 1.08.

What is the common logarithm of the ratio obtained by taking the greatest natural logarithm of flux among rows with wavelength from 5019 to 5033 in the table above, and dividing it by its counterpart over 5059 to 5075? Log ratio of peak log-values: 0.000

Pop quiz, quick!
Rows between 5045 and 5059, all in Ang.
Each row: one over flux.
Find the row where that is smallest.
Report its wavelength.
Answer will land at 5045.90 Ang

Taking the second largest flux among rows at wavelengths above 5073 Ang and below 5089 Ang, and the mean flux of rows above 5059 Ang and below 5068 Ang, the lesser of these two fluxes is 103.0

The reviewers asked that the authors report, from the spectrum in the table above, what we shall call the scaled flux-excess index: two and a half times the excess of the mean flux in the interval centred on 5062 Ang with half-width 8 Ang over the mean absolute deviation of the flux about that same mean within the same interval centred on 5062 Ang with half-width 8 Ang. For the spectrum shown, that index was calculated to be 243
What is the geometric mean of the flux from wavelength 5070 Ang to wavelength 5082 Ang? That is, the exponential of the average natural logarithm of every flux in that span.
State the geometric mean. 97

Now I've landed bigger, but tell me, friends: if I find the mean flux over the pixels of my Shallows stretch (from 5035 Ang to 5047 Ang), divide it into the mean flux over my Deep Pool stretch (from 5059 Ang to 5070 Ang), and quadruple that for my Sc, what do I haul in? 4.2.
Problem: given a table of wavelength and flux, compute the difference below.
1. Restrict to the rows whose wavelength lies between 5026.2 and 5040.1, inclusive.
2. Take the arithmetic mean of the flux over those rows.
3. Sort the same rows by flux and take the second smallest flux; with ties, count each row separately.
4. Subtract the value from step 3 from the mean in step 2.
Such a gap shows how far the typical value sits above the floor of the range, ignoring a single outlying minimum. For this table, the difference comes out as 8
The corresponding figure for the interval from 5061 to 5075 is 4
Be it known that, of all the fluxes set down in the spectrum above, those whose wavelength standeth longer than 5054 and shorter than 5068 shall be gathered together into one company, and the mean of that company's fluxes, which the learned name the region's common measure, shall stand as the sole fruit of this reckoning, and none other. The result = 104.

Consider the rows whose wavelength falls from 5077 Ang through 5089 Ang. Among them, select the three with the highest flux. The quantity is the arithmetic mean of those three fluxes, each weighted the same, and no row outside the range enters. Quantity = 100.2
